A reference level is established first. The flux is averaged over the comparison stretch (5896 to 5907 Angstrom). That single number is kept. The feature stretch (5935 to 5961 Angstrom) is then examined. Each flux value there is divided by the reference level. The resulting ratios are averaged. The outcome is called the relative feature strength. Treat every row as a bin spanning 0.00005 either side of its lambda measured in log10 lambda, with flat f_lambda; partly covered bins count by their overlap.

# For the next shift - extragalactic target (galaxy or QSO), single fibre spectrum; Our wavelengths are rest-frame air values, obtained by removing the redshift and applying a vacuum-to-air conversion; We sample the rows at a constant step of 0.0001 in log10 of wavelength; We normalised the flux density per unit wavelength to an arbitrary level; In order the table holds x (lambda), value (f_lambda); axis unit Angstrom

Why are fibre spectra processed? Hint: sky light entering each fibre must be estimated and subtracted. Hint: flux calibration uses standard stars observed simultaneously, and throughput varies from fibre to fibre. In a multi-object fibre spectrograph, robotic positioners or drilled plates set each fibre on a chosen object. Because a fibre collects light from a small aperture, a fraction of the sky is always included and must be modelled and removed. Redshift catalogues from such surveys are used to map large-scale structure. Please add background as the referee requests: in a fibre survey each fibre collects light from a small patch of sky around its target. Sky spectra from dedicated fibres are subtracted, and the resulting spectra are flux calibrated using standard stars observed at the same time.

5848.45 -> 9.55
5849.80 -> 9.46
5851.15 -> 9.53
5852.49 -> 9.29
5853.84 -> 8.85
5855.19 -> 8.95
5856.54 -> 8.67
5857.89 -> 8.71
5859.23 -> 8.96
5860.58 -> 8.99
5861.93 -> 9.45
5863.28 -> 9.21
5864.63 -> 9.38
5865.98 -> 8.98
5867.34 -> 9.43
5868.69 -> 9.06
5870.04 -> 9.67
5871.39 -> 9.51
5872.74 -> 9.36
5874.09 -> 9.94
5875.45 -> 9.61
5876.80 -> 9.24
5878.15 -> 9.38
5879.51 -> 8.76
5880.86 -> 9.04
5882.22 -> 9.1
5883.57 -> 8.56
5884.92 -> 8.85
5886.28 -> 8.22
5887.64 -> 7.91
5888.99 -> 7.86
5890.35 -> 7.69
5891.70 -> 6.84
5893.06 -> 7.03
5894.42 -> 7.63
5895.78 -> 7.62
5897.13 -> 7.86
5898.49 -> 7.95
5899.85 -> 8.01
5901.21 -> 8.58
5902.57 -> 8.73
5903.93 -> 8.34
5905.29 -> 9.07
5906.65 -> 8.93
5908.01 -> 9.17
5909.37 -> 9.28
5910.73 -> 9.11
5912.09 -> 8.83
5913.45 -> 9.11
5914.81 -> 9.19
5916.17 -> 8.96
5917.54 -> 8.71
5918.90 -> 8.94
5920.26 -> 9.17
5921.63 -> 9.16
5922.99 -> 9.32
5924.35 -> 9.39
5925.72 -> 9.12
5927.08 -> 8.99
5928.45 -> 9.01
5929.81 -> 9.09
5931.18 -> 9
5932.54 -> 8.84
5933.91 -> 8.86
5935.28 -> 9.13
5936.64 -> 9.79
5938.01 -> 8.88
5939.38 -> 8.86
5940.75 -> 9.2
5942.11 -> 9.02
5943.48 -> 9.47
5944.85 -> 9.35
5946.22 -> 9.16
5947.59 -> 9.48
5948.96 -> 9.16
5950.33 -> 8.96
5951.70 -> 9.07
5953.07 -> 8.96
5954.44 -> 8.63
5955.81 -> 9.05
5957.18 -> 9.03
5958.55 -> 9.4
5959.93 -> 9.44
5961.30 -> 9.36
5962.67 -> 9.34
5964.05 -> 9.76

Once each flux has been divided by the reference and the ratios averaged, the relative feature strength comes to 1.09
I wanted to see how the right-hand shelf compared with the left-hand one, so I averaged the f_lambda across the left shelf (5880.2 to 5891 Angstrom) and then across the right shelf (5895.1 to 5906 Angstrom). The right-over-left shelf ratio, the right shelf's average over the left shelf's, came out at 0.98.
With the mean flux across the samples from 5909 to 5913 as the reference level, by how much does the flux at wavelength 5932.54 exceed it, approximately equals -0.23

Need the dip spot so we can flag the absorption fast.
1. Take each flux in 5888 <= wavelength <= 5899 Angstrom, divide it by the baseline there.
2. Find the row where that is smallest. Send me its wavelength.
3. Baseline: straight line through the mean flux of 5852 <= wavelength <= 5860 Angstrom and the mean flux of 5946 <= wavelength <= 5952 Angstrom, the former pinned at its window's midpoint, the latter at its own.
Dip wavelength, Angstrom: 5891.70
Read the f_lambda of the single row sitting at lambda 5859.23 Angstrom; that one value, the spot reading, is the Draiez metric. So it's 8.96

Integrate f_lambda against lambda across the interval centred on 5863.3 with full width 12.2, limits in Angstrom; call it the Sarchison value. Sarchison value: 111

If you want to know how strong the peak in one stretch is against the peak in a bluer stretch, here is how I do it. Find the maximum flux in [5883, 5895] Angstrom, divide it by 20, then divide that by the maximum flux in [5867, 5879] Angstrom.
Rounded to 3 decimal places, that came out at 0.045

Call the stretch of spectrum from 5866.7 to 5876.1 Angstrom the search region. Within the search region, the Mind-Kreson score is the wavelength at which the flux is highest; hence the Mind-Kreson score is 5874.09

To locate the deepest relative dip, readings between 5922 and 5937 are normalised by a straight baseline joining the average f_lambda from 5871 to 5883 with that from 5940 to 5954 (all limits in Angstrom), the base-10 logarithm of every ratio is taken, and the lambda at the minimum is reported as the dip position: 5932.54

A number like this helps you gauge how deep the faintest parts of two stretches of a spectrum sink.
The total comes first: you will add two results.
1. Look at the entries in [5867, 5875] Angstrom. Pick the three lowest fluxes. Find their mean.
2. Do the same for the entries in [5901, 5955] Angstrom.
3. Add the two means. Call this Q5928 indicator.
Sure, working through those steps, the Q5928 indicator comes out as 17.8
